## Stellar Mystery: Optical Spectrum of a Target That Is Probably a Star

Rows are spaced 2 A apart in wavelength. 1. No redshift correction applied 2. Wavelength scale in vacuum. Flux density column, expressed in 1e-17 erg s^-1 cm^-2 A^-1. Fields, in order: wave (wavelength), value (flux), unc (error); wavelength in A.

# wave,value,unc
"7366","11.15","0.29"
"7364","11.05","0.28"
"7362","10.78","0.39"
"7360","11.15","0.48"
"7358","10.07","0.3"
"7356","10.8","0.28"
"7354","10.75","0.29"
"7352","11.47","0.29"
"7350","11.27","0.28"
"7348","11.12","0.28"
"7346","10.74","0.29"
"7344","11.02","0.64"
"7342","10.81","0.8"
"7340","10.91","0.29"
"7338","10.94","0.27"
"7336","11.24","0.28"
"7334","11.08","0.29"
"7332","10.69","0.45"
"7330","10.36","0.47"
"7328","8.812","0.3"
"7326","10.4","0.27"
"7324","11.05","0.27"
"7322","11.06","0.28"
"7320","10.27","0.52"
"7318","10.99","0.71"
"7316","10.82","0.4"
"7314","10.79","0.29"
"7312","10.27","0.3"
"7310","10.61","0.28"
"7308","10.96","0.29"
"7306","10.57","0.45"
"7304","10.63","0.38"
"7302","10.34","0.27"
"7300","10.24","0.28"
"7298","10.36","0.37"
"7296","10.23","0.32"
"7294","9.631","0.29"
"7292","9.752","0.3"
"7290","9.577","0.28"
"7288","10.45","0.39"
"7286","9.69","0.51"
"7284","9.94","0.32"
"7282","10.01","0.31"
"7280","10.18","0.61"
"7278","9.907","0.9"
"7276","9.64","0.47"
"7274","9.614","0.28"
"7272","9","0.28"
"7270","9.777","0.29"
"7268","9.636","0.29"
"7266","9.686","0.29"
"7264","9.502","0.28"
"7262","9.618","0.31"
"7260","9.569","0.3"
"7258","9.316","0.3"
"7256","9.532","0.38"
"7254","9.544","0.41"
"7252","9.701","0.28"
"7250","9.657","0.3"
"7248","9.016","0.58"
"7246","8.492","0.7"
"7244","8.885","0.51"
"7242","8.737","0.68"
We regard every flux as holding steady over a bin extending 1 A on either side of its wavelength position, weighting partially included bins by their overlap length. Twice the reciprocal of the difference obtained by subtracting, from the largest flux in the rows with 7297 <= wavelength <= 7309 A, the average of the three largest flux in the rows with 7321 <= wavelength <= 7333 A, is 75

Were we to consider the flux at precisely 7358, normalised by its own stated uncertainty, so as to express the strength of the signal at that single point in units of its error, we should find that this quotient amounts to 33.6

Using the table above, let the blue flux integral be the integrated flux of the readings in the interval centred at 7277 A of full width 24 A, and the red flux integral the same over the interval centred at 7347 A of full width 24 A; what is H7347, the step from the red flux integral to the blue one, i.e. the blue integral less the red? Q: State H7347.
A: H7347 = -27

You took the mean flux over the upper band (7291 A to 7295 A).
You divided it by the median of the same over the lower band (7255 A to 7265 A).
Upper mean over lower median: 1.02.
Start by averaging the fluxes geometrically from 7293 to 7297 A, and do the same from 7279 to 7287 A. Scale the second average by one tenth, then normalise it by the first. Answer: 0.1003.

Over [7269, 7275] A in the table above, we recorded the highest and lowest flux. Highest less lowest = 0.78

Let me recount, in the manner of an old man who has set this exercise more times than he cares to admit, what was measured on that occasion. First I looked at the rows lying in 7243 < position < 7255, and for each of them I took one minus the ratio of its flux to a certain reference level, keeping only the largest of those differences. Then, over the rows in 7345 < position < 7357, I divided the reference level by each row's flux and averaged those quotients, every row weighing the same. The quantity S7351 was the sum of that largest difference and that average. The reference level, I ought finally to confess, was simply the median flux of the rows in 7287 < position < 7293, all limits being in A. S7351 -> 1.01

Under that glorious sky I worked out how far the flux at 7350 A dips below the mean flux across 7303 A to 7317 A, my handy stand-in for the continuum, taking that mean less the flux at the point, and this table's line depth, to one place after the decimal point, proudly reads -0.6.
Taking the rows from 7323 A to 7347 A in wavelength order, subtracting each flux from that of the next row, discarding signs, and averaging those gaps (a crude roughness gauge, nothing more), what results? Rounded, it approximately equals 0.51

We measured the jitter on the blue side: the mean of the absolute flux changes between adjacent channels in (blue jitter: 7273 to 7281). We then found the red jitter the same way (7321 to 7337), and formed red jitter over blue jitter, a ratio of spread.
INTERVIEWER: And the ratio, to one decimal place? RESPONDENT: 3.5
